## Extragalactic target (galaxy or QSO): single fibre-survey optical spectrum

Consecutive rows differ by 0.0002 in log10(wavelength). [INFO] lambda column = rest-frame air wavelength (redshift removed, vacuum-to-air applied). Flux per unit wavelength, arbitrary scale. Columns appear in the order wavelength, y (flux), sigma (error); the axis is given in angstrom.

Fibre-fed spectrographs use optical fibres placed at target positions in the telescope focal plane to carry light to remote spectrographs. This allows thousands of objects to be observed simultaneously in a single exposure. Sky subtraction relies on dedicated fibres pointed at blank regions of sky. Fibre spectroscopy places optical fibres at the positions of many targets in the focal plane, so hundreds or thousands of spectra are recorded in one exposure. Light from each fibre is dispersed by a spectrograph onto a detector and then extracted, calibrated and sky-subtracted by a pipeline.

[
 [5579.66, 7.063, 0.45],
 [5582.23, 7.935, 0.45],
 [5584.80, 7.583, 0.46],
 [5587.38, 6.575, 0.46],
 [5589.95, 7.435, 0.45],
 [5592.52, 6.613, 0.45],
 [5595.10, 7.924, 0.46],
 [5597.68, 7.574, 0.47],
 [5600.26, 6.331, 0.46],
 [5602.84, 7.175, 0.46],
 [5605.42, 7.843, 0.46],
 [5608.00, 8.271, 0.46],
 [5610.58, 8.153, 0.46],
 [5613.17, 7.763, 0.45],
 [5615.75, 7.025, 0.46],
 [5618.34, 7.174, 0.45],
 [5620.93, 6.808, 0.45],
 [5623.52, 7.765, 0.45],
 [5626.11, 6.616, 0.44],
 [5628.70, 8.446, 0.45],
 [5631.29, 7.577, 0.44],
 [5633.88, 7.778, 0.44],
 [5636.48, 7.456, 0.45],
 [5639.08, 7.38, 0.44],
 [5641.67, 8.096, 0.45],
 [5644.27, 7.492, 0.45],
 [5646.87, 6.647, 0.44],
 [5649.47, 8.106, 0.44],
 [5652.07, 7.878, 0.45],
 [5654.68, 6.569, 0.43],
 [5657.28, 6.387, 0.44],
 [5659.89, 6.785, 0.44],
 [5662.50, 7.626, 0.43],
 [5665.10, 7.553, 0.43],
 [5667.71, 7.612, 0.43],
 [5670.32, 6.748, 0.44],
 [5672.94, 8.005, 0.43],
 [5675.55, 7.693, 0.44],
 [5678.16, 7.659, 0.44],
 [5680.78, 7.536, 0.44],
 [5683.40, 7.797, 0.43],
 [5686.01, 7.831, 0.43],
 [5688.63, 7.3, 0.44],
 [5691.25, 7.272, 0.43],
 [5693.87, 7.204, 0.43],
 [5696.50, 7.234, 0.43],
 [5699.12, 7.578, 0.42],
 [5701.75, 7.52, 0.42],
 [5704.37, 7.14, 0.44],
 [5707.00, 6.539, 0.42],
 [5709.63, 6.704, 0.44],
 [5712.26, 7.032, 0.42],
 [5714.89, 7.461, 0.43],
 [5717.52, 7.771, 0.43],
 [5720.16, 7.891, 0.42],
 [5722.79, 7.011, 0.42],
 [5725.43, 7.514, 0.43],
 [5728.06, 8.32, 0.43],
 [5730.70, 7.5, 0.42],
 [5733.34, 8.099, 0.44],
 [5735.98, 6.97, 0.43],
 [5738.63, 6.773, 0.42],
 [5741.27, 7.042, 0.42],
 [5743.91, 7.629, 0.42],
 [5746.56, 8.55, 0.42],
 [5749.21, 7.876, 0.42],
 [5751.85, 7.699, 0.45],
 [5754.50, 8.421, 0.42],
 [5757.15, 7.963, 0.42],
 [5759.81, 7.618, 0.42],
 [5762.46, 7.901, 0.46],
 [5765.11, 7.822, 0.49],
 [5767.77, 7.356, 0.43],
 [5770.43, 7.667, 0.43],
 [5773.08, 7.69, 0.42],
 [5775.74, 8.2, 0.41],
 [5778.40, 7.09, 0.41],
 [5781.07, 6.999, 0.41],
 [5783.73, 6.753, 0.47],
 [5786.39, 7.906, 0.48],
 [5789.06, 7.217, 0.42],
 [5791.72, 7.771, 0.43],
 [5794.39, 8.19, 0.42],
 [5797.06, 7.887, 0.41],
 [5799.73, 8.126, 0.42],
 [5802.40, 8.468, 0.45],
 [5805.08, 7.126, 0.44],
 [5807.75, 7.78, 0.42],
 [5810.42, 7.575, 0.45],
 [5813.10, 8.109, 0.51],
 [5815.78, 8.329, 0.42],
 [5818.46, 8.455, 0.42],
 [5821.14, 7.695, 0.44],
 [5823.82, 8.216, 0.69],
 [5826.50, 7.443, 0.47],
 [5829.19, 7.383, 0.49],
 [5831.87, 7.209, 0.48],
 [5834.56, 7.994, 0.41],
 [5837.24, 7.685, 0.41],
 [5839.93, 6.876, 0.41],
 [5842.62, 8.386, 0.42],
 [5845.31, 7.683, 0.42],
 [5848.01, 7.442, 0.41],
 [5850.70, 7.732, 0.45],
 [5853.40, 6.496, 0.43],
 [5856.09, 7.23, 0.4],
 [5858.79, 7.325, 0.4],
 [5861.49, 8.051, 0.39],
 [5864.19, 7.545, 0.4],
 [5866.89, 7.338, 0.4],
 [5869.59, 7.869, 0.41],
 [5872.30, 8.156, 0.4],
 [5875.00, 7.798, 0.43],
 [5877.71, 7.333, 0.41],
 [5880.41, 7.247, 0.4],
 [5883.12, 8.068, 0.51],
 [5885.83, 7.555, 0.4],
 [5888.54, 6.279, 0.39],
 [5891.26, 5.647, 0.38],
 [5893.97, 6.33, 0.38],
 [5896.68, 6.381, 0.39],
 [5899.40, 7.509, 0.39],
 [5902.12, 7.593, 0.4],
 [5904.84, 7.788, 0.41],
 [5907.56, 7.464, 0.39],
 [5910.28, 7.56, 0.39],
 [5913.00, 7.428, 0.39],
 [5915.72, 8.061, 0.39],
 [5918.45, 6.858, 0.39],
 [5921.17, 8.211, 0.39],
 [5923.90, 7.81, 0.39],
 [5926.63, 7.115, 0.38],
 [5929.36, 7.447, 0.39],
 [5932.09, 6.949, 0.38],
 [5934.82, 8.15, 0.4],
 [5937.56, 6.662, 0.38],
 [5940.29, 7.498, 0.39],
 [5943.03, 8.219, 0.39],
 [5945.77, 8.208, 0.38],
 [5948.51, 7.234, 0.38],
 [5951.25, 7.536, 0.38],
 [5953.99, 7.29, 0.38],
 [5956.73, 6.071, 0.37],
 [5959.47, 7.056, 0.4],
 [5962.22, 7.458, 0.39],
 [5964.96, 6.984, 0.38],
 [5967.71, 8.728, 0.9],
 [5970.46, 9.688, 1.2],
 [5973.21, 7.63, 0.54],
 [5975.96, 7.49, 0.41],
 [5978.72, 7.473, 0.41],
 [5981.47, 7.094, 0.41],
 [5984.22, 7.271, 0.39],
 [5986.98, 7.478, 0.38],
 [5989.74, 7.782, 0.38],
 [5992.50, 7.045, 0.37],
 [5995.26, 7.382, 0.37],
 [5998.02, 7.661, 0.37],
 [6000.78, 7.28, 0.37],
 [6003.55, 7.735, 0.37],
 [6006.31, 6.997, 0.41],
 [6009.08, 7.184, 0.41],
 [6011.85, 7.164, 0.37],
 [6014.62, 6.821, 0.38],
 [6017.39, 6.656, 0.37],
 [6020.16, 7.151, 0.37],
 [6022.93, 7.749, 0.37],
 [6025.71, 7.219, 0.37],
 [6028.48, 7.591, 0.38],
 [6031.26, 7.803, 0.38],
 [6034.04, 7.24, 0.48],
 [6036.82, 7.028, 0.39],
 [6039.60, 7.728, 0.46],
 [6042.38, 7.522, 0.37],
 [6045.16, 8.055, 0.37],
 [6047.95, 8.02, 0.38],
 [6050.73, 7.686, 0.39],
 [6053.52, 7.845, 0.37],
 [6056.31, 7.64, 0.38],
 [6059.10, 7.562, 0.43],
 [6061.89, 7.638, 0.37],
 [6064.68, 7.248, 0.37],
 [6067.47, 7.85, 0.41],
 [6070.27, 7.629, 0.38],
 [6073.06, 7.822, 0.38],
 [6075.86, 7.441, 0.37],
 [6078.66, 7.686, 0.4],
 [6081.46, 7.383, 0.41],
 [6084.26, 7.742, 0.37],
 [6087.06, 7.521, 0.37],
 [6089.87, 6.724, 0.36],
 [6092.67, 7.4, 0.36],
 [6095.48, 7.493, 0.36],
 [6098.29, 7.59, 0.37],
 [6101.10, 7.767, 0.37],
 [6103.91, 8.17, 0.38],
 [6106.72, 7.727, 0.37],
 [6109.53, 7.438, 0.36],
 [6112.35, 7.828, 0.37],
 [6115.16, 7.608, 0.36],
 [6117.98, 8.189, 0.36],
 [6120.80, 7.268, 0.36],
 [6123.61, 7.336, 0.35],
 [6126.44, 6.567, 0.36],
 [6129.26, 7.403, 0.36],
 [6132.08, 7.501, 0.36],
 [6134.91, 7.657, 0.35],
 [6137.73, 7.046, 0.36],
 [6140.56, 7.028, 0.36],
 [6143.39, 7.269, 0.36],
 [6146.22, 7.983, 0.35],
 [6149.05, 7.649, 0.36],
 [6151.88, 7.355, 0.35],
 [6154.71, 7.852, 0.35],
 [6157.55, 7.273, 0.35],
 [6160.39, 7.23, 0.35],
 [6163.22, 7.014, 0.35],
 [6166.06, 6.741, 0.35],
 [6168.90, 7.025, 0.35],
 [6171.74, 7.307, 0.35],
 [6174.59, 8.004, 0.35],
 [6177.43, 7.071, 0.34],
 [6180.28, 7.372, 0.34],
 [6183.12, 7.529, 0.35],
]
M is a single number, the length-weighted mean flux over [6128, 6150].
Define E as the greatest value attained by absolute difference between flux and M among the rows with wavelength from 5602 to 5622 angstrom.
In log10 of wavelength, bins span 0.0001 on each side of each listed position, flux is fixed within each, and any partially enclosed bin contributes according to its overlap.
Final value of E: 0.8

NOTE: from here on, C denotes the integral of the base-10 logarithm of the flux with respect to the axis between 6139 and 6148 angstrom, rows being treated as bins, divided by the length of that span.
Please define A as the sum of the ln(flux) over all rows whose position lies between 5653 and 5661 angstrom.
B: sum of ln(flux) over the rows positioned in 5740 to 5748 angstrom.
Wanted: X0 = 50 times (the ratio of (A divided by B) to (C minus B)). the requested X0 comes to -8.8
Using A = 5.65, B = 6.13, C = 0.870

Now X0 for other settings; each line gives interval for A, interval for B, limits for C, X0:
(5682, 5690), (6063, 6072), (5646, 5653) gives -9.7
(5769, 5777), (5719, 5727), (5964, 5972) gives -10.0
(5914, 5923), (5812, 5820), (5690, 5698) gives -8.8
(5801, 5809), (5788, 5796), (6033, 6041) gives -9.5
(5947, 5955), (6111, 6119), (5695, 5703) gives -9.1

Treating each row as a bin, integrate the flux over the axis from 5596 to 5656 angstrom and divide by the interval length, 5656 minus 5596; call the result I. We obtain 7.48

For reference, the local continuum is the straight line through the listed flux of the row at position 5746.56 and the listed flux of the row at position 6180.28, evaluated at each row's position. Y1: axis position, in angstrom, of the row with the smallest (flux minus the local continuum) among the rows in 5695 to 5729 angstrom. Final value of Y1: 5707.00 angstrom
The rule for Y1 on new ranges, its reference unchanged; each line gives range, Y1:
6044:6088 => 6064.68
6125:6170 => 6126.44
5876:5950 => 5891.26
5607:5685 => 5657.28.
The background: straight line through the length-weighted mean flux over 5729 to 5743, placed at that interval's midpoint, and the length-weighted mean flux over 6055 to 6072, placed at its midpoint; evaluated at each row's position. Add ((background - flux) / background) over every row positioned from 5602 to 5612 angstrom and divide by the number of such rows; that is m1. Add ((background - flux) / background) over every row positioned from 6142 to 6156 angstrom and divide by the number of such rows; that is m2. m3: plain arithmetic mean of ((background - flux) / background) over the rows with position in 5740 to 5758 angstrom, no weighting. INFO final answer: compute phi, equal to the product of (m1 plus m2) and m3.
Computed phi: 0.006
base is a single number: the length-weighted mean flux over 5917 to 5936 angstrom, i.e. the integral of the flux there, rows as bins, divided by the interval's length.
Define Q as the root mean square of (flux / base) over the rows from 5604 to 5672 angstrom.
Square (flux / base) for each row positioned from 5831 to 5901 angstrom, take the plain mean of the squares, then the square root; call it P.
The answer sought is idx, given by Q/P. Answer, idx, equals 1.01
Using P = 0.984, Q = 0.995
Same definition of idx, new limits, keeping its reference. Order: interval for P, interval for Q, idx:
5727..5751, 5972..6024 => 0.96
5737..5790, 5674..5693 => 1.00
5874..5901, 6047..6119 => 1.08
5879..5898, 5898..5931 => 1.11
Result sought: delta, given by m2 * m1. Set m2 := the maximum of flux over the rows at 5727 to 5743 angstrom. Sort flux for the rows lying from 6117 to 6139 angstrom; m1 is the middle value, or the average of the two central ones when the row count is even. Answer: 61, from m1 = 7.4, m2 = 8.32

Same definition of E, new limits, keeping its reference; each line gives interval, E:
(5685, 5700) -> 0.4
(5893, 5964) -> 1.4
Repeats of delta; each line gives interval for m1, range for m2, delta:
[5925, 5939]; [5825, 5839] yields 57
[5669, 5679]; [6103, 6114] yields 63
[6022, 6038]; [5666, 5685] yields 59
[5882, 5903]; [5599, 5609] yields 57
